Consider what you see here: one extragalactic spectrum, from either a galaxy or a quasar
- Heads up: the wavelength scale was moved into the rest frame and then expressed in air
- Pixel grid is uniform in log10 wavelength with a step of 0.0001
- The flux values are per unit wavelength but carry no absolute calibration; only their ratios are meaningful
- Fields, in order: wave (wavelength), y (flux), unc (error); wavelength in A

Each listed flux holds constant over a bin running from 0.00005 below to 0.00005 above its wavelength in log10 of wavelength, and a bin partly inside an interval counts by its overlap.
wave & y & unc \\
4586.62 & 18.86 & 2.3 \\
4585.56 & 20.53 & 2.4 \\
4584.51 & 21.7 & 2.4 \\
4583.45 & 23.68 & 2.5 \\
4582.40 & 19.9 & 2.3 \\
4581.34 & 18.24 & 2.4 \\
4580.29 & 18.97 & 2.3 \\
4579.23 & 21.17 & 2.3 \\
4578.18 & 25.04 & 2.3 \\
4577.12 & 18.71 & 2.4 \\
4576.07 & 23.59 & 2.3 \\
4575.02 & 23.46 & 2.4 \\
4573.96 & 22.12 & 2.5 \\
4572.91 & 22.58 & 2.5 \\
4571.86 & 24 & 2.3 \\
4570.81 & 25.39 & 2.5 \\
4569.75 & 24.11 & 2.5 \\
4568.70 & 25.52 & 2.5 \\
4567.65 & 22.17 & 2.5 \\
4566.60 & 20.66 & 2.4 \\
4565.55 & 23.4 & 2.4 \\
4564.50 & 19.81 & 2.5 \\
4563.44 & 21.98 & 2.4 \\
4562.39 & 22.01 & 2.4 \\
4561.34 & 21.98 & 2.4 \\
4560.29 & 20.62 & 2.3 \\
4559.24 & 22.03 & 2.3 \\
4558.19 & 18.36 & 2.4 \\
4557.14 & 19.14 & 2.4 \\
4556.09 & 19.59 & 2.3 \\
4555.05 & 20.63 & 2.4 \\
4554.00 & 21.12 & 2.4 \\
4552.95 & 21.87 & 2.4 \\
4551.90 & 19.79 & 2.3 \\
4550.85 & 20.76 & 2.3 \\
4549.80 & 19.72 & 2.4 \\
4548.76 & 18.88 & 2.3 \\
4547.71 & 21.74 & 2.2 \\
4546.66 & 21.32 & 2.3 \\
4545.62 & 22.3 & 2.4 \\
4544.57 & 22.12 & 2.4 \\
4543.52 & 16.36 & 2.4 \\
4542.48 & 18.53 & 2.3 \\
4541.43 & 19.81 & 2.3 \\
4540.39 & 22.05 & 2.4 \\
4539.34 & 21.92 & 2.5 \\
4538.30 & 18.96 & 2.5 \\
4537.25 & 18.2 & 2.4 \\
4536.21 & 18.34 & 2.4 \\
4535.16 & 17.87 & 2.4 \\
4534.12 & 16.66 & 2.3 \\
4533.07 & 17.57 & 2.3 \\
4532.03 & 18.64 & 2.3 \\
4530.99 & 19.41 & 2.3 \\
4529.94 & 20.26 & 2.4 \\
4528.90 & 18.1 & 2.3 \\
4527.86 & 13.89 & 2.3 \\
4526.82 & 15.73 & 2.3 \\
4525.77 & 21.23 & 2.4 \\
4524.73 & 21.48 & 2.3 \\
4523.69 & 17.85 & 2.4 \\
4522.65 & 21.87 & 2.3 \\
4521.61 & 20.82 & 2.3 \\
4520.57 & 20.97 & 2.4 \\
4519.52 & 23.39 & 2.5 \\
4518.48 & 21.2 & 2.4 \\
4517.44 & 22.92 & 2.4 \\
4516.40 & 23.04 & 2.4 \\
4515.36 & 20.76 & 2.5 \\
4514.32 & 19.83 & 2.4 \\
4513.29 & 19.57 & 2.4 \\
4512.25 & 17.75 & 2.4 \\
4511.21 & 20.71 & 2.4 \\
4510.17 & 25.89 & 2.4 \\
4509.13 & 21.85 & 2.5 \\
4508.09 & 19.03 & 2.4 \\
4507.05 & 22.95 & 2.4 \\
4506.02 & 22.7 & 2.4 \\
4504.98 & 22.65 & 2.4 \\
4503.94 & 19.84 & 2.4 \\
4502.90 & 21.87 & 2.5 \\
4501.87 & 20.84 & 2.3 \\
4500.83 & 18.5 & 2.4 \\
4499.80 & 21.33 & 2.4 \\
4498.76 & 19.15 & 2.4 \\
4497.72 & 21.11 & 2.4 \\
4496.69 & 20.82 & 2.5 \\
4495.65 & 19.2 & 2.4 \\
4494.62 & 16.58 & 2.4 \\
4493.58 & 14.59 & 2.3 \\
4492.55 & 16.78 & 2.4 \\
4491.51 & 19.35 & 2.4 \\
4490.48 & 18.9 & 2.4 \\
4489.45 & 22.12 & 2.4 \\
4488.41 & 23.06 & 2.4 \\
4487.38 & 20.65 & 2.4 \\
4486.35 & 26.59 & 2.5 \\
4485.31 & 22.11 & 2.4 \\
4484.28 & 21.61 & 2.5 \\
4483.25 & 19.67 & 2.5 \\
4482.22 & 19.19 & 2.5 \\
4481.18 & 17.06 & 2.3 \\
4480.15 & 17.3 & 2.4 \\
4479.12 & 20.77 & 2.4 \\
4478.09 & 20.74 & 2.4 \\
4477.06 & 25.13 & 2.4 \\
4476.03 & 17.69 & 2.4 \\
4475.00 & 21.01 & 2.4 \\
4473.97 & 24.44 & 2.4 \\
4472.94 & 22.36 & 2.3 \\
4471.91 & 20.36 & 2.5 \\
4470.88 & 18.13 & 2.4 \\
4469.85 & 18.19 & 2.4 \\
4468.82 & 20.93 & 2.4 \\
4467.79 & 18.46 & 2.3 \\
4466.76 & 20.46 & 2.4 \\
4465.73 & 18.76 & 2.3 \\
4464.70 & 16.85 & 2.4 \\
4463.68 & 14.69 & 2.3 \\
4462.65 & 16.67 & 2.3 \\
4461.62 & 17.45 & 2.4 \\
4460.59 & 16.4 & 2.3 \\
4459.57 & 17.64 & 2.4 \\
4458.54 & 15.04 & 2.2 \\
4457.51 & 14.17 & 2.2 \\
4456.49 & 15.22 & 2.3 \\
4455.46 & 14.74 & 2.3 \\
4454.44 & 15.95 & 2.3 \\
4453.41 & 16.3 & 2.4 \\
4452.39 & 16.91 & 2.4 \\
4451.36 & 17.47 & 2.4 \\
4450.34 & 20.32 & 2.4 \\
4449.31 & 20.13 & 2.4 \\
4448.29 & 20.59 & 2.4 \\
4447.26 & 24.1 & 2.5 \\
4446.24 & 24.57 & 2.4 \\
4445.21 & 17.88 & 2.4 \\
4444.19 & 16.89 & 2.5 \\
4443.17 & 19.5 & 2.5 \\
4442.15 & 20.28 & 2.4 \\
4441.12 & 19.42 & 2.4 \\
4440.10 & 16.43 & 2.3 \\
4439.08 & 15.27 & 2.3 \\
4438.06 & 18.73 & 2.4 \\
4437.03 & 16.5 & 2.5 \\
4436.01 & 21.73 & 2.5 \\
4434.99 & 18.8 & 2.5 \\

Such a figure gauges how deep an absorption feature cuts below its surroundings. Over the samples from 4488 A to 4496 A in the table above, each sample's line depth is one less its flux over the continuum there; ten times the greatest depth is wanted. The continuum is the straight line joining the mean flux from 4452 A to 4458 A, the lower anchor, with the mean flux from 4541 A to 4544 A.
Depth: 1.3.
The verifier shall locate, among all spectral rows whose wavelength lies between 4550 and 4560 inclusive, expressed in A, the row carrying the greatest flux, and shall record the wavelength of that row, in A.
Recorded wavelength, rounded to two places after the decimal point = 4559.24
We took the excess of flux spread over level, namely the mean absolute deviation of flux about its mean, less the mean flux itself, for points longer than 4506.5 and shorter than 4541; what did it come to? -18.0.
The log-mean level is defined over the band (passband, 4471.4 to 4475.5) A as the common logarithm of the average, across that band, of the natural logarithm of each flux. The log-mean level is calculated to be 0.490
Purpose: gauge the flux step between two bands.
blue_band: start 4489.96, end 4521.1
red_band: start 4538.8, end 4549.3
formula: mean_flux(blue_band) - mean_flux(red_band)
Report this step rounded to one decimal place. 0.0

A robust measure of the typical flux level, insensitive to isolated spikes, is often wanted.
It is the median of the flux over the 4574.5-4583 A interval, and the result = 20.5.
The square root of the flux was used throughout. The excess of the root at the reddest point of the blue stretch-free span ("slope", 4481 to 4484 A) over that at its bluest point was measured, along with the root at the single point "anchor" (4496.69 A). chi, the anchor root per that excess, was 15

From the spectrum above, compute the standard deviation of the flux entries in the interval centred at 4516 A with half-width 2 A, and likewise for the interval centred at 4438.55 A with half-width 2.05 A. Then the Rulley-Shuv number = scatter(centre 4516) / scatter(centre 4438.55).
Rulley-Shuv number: 1.1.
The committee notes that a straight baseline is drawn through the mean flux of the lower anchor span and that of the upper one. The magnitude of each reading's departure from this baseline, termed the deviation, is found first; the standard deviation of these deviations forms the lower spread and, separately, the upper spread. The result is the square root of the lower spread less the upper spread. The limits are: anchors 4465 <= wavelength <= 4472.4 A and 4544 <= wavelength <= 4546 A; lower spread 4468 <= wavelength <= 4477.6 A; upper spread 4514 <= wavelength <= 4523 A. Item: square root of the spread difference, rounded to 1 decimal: 0.9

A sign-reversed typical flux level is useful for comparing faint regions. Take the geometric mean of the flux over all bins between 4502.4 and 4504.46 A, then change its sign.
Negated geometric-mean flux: -20.8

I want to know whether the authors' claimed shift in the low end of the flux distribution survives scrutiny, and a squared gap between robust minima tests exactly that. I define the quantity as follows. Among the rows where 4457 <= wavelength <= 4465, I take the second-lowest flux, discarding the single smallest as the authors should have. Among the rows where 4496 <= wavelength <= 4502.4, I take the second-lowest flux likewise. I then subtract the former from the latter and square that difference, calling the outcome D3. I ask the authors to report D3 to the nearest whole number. 20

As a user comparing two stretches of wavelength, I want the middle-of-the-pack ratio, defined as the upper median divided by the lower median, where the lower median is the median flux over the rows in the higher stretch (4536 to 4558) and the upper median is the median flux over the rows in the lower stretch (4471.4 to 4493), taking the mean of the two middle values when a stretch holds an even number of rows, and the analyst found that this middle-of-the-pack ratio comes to 1.05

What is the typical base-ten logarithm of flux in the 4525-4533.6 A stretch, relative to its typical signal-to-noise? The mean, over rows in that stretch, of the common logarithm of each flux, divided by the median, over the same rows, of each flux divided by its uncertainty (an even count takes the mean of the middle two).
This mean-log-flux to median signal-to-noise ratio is 0.157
